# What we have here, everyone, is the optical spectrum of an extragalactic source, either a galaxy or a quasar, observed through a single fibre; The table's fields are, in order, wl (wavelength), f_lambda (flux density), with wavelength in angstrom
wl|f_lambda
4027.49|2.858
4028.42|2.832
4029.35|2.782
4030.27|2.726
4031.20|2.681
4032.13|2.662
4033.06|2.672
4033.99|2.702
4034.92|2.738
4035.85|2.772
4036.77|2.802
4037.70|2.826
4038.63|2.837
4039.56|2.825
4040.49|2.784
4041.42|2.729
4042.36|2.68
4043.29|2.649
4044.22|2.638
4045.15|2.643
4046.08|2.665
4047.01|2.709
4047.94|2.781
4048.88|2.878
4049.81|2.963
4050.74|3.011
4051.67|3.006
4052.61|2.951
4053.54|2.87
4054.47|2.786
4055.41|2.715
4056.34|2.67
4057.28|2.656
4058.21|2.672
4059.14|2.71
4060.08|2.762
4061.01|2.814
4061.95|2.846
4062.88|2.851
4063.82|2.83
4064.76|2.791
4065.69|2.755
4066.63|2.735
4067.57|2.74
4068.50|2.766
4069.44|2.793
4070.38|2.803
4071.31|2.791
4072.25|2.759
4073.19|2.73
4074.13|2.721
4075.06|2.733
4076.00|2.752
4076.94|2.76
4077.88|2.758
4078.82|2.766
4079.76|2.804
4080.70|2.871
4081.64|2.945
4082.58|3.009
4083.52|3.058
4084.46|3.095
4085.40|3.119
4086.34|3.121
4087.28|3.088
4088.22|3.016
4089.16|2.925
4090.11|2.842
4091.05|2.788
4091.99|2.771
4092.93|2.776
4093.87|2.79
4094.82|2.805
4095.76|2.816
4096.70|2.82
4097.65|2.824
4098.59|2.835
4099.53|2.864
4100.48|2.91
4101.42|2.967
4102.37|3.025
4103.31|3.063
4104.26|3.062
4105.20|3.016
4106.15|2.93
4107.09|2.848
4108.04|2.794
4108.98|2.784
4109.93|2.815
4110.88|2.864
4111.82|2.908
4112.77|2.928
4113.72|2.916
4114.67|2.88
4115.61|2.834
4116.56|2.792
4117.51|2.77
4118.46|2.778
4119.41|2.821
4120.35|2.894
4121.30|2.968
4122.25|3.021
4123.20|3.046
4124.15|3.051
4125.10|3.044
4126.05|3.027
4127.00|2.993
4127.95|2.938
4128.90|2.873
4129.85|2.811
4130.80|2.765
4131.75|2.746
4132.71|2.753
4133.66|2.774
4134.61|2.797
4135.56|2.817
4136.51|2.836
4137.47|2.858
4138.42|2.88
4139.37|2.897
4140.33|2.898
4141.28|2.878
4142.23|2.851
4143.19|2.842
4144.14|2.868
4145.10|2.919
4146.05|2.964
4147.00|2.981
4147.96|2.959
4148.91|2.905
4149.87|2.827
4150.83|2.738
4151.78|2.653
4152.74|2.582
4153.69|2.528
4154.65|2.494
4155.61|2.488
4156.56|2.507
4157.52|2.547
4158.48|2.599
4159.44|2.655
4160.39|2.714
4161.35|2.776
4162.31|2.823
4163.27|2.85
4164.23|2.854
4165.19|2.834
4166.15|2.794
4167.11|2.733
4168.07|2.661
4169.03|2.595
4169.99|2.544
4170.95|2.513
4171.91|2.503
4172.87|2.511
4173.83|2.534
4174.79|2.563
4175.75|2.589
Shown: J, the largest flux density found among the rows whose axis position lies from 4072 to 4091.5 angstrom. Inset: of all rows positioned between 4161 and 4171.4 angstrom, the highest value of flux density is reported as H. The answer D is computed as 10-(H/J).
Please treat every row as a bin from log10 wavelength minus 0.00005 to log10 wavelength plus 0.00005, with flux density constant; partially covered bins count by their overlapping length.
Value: 9.09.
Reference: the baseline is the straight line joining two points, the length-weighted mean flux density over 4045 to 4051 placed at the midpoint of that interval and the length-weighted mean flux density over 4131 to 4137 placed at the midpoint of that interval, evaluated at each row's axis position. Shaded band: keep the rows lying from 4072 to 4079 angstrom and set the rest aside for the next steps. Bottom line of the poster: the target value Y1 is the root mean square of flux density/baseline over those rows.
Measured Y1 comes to 0.98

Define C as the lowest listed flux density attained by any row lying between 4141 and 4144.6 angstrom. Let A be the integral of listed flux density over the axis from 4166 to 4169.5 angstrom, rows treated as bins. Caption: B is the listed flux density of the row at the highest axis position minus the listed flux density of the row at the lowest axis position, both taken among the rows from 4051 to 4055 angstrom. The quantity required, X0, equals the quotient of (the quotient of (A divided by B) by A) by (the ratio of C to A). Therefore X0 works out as -15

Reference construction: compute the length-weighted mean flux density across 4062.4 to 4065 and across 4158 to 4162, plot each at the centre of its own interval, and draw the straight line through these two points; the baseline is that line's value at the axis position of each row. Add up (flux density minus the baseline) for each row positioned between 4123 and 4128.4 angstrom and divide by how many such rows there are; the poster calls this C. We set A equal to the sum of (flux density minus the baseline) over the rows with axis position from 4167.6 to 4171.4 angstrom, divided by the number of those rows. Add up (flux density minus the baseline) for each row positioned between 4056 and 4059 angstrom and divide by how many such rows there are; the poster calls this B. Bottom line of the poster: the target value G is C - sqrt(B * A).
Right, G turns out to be 0.15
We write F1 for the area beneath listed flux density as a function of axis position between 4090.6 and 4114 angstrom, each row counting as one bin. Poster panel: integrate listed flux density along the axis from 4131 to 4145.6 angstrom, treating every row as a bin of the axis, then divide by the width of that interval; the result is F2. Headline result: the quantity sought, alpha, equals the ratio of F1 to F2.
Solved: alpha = 24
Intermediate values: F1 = 67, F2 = 2.84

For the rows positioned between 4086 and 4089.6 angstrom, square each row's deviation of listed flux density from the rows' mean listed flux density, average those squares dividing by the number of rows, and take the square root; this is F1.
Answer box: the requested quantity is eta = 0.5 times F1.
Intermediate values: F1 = 0.075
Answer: 0.038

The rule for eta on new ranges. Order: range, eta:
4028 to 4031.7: 0.028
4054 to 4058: 0.025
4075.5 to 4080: 0.009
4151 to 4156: 0.031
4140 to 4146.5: 0.020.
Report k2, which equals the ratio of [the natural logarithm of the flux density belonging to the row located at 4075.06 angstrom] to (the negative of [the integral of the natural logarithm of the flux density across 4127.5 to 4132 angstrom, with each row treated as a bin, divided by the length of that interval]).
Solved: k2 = -0.97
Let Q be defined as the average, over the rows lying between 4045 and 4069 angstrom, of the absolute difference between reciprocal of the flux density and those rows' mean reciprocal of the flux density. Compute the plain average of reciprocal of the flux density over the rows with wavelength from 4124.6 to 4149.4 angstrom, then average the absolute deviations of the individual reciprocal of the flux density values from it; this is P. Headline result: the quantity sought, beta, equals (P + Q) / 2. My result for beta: 0.009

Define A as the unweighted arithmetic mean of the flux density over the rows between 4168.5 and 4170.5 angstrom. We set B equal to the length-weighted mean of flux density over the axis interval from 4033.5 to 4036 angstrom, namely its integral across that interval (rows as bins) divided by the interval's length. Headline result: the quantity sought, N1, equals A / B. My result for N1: 0.94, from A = 2.57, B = 2.73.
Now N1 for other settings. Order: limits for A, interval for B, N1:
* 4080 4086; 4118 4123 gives 1.04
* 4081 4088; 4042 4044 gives 1.15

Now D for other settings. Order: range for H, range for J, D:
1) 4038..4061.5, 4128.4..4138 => 8.95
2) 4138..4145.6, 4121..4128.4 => 9.04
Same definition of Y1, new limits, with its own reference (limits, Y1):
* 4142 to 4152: 1.03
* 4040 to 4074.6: 0.99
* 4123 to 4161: 1.01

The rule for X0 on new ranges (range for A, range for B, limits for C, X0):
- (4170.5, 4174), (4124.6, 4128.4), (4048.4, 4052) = -29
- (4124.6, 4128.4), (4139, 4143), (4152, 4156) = -100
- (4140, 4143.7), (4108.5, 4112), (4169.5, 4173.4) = 34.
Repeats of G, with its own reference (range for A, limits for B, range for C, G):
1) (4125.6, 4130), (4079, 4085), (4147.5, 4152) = -0.07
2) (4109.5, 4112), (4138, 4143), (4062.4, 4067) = -0.16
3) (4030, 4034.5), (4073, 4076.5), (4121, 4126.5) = 0.17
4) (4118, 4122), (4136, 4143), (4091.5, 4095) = -0.13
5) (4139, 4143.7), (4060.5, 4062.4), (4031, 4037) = -0.17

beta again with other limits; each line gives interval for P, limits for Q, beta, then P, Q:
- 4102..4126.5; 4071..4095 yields 0.012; 0.010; 0.014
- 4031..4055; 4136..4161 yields 0.016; 0.012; 0.020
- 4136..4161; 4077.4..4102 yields 0.016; 0.020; 0.012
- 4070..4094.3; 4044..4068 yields 0.013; 0.014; 0.011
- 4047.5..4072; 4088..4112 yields 0.009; 0.009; 0.009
